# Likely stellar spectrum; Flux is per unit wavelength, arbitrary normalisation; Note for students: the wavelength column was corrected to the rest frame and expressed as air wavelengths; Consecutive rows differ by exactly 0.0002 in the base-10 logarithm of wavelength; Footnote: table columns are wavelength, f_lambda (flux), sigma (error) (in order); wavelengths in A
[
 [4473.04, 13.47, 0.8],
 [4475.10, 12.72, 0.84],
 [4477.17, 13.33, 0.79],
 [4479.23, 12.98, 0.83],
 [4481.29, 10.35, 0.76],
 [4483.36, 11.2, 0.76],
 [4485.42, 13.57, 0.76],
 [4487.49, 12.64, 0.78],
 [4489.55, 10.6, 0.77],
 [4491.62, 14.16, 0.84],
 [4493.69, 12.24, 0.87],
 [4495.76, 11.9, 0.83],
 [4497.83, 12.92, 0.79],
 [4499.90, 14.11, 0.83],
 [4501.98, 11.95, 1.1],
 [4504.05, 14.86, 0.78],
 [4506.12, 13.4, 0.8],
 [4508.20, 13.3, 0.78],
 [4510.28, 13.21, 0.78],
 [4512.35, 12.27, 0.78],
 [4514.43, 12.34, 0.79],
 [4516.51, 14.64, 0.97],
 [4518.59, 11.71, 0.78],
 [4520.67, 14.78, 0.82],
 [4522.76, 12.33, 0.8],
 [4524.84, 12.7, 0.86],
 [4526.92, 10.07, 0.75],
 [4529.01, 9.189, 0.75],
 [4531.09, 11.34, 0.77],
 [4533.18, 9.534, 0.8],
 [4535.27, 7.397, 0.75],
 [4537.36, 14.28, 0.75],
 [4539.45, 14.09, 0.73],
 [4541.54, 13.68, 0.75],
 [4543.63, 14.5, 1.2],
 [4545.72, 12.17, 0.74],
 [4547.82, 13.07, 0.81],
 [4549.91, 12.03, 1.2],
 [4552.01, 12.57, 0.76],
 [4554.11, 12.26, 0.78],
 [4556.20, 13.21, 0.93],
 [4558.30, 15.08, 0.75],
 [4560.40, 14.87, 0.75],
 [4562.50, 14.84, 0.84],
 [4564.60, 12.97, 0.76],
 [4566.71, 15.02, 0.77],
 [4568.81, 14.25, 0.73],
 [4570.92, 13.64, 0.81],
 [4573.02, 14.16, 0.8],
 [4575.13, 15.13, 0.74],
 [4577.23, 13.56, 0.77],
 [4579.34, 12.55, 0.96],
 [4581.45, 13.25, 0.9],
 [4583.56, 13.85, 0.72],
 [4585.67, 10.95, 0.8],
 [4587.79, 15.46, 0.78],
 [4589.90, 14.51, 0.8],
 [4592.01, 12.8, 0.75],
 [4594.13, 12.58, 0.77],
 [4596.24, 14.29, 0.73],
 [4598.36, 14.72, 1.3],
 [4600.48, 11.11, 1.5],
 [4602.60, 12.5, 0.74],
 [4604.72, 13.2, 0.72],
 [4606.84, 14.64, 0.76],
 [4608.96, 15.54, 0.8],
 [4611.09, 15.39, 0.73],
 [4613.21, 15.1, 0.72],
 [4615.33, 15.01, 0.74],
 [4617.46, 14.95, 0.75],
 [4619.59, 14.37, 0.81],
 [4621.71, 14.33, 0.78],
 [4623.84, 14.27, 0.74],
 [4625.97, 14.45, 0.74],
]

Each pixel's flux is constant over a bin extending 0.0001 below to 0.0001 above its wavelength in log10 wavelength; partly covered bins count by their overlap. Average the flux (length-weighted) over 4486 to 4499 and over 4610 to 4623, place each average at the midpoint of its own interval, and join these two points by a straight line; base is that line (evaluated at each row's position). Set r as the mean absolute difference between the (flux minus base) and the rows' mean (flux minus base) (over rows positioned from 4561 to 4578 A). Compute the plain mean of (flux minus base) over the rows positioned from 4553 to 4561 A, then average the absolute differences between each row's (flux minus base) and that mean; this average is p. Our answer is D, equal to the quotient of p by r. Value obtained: 1.7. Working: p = 1.08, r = 0.64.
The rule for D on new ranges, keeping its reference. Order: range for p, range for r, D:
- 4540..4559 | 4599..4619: 0.7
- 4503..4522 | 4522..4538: 0.5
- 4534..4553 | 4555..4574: 2.1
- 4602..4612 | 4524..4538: 0.6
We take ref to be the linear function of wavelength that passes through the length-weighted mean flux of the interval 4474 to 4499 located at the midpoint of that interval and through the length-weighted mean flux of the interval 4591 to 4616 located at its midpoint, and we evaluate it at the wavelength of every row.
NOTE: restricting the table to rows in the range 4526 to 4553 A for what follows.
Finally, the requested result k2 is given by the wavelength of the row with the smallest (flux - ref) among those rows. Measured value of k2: 4535.27 A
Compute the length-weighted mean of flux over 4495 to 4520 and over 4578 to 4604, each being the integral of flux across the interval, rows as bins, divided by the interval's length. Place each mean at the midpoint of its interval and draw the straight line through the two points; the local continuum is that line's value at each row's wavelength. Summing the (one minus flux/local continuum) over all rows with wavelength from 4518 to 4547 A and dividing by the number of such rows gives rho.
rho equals 0.09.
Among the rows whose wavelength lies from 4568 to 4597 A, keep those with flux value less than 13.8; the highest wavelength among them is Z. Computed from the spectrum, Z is 4594.13 A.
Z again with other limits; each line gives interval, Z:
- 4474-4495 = 4493.69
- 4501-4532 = 4531.09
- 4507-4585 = 4581.45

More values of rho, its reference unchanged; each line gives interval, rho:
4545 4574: -0.03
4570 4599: -0.04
